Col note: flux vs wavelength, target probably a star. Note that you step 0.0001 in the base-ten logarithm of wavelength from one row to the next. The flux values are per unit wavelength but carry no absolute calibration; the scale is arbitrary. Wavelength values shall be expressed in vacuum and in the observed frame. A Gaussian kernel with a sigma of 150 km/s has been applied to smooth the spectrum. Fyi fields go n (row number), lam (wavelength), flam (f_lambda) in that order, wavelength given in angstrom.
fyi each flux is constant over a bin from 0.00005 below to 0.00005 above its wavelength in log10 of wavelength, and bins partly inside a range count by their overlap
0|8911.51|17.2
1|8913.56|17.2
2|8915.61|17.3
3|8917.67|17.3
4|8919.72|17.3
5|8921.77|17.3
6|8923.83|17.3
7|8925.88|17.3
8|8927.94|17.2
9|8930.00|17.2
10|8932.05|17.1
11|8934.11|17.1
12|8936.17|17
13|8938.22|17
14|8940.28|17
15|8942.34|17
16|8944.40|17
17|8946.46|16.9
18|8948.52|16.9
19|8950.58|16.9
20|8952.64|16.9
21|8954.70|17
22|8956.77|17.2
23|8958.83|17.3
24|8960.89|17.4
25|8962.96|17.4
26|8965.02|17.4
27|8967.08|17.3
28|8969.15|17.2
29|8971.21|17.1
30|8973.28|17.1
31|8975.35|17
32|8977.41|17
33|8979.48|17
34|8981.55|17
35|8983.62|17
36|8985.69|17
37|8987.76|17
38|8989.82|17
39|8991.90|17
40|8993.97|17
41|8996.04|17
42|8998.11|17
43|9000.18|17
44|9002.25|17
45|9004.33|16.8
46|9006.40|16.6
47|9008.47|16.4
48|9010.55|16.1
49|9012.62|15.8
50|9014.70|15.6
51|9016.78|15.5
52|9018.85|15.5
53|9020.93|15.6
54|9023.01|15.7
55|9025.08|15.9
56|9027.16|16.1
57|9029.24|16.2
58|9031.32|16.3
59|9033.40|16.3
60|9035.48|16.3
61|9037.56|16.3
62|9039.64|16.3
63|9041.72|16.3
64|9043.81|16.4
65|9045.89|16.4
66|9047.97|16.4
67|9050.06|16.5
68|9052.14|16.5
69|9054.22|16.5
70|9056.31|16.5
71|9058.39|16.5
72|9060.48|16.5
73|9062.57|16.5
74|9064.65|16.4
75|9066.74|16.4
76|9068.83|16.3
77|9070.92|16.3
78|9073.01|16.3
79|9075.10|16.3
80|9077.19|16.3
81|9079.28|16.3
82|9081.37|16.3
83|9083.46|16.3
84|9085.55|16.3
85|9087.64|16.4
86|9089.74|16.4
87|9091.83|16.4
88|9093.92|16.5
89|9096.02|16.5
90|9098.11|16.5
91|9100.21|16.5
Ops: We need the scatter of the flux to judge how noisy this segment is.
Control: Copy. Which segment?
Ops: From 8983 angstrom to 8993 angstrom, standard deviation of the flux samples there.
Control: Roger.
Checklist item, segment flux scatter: 0.000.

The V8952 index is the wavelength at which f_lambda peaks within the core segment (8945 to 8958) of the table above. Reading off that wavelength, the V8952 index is 8956.77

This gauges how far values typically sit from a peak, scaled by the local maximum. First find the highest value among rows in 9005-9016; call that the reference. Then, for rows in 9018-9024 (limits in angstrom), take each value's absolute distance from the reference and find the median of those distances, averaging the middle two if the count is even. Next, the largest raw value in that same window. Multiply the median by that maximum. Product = 16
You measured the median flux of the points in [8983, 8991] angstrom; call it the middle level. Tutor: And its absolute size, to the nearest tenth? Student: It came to 17.0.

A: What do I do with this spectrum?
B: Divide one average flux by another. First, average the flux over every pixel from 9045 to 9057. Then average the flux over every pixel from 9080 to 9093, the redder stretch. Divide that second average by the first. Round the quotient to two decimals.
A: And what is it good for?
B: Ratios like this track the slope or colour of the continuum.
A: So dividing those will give 0.99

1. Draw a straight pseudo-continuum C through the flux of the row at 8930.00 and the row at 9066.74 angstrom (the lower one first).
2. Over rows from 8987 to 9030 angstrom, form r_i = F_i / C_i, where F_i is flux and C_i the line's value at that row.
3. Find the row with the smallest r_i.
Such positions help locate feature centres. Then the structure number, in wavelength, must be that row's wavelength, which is 9016.78 angstrom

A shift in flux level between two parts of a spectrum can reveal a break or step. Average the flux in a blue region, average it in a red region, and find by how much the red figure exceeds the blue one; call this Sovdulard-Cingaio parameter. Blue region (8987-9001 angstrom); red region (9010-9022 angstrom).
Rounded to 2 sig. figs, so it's -1.3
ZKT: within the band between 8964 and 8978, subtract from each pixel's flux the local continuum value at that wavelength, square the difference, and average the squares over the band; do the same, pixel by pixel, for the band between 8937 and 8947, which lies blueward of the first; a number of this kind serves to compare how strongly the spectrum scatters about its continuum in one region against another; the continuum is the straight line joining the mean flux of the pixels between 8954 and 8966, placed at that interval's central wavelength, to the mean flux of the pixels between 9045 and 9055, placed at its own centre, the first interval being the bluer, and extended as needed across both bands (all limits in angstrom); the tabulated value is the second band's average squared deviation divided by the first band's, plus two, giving 21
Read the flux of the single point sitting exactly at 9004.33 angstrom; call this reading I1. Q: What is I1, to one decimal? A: 16.8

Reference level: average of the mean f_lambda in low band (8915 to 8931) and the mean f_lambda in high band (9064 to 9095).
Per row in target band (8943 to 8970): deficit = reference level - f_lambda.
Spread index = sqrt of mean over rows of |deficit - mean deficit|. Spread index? 0.4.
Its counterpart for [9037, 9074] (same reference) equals 0.3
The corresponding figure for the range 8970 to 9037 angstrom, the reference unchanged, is 0.7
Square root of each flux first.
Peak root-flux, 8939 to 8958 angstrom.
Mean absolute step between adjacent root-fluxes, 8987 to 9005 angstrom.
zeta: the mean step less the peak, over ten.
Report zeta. -0.4144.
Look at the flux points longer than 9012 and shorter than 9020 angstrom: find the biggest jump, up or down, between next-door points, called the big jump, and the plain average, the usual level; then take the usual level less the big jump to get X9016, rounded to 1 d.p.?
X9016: 15.4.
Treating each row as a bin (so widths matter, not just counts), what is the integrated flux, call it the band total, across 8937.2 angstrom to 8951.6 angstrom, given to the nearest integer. 244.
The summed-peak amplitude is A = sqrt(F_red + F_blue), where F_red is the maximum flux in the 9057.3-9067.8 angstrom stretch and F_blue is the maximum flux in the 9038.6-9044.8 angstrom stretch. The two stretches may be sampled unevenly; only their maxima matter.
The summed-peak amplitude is 5.74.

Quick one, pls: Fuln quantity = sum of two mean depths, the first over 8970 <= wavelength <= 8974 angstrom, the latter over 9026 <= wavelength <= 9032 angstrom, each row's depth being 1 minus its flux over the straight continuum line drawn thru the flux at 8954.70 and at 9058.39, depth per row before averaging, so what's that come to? 0.016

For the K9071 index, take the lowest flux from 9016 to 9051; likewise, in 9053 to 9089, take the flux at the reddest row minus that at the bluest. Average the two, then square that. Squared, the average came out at 59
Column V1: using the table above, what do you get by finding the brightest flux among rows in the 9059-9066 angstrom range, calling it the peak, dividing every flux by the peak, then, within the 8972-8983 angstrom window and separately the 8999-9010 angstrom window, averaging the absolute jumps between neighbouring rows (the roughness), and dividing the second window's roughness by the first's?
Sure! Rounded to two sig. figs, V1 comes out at 6.0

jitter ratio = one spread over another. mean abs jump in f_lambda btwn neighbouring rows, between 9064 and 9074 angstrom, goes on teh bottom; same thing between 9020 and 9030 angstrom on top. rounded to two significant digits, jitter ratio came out 6.0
